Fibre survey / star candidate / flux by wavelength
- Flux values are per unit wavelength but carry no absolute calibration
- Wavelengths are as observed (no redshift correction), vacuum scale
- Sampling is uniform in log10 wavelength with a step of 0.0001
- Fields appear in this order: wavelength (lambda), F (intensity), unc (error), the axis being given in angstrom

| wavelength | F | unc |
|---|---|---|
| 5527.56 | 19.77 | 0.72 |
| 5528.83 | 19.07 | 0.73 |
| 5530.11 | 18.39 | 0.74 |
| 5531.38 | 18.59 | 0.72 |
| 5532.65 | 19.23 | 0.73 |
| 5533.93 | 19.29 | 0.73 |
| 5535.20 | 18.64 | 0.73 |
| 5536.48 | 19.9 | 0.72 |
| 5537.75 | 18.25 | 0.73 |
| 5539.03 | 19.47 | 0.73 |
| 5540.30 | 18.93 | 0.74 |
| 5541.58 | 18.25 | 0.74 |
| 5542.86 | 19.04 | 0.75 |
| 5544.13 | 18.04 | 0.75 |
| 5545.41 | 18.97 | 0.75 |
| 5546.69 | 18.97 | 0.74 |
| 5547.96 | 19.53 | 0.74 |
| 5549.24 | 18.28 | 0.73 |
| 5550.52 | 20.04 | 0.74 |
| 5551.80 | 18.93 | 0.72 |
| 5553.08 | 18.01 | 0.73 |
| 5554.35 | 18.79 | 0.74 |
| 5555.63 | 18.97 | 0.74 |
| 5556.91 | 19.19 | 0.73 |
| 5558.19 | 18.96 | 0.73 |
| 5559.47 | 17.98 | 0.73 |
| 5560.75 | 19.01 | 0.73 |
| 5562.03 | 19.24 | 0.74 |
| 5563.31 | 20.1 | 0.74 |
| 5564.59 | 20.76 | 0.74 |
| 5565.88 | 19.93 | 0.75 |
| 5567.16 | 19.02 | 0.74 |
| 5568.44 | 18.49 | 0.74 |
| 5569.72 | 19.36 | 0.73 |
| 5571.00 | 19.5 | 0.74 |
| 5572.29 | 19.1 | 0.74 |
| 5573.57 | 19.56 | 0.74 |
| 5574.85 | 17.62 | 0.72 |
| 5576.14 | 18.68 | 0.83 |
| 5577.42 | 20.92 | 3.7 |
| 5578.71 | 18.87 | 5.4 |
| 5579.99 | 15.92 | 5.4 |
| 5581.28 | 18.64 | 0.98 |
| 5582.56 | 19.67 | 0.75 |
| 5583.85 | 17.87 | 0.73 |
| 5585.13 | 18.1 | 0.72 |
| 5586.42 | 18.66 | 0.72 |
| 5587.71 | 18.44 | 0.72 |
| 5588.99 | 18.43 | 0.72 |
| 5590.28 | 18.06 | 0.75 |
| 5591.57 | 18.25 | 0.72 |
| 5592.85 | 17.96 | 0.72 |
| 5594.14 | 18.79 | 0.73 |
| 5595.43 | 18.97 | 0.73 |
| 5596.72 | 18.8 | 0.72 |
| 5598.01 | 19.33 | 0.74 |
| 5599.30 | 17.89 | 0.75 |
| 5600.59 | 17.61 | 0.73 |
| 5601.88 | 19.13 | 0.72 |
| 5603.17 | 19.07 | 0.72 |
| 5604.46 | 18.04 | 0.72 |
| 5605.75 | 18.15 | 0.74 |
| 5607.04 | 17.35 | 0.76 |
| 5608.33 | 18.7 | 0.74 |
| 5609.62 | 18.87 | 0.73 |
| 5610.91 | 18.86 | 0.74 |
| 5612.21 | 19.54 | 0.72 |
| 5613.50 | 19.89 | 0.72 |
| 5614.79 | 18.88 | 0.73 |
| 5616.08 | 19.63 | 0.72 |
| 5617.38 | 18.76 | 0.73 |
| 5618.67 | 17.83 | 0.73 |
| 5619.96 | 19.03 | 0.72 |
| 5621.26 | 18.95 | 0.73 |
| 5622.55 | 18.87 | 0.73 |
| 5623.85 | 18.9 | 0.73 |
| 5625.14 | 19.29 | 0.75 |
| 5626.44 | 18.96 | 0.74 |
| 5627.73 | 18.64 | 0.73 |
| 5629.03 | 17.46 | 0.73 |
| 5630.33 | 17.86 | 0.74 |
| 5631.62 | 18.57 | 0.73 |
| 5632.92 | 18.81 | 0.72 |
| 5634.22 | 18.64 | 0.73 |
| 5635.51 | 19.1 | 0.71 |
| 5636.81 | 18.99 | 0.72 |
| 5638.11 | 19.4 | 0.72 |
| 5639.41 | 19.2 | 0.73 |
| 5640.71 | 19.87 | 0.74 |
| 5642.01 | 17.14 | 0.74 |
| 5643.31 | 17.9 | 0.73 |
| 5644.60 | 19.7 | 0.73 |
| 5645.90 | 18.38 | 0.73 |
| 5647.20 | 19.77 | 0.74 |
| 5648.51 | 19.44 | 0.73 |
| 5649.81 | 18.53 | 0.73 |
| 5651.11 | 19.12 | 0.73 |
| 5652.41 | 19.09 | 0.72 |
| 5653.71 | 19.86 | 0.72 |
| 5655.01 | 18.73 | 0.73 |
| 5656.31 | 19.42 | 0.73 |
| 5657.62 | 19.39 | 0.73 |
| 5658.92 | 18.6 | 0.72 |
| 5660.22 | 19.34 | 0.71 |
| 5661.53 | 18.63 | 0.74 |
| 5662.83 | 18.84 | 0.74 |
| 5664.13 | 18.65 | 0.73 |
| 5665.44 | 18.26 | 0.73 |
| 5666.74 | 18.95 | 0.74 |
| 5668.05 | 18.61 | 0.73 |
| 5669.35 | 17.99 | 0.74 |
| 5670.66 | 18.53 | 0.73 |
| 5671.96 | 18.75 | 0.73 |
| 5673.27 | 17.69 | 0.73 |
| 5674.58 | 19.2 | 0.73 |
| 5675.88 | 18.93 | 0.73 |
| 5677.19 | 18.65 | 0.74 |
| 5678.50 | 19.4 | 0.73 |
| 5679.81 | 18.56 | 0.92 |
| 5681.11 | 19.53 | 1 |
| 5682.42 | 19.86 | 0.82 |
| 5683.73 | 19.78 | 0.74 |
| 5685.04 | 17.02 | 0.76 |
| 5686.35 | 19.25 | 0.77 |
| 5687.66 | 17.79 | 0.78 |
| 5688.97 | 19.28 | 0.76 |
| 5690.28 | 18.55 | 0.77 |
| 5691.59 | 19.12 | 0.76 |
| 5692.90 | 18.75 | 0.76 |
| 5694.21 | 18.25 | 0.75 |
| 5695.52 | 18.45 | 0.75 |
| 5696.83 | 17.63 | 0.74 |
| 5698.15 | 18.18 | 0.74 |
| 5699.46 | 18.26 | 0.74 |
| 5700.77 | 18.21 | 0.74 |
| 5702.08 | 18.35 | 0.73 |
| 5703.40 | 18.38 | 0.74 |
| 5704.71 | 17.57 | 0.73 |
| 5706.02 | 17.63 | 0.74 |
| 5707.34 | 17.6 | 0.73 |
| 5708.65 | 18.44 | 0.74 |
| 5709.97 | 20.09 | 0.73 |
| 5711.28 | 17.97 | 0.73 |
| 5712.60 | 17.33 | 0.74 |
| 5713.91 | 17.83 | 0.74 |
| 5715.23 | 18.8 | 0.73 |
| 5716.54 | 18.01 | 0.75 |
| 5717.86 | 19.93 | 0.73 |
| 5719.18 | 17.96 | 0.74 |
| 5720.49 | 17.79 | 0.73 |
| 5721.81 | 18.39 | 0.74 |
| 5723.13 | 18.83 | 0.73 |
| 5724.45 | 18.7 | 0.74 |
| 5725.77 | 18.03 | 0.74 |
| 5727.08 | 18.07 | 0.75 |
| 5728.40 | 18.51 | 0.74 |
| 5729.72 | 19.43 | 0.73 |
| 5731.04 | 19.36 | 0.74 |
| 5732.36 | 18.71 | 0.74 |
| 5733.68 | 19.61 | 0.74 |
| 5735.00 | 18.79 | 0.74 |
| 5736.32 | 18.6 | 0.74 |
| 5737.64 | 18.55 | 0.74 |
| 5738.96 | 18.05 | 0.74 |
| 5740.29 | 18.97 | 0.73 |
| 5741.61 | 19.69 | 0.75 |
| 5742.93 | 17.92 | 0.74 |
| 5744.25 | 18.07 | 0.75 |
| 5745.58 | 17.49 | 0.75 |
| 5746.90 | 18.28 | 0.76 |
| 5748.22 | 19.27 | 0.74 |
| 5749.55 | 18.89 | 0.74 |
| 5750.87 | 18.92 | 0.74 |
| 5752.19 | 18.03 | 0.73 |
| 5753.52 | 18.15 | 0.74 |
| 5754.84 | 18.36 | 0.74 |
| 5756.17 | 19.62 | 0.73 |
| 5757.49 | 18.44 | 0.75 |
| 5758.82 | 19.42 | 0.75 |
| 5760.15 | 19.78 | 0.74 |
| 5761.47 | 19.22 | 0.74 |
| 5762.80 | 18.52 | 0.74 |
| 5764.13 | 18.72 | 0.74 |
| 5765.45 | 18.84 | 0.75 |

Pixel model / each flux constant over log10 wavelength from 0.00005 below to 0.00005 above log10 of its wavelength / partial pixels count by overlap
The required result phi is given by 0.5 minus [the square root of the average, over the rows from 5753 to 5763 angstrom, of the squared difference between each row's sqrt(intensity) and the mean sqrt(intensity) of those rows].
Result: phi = 0.431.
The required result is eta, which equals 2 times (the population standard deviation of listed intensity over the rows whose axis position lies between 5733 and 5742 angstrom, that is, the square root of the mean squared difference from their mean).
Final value 1.1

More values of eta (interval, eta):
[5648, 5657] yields 0.8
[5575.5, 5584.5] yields 2.9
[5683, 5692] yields 1.8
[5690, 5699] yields 0.9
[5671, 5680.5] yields 1.0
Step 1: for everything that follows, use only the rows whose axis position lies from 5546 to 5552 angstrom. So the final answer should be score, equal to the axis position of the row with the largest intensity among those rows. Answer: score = 5550.52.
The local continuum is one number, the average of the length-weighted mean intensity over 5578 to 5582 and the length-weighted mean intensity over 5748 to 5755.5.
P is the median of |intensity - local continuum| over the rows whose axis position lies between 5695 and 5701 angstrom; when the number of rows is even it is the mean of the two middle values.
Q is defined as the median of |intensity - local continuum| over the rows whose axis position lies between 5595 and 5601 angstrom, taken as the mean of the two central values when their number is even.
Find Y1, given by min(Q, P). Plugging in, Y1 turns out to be 0.05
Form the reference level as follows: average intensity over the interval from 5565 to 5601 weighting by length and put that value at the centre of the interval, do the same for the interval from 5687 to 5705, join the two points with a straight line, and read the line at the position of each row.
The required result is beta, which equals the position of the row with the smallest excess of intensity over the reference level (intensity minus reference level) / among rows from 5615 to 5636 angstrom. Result 5629.03 angstrom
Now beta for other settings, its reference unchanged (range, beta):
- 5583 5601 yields 5600.59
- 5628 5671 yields 5642.01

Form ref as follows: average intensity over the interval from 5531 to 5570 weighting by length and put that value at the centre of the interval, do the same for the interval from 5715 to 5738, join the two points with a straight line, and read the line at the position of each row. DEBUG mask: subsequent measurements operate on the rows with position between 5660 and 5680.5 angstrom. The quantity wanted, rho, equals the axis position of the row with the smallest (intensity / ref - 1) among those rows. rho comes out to 5673.27 angstrom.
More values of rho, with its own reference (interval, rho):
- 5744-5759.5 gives 5745.58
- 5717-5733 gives 5720.49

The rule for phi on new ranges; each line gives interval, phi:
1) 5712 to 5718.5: 0.395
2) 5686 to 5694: 0.440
